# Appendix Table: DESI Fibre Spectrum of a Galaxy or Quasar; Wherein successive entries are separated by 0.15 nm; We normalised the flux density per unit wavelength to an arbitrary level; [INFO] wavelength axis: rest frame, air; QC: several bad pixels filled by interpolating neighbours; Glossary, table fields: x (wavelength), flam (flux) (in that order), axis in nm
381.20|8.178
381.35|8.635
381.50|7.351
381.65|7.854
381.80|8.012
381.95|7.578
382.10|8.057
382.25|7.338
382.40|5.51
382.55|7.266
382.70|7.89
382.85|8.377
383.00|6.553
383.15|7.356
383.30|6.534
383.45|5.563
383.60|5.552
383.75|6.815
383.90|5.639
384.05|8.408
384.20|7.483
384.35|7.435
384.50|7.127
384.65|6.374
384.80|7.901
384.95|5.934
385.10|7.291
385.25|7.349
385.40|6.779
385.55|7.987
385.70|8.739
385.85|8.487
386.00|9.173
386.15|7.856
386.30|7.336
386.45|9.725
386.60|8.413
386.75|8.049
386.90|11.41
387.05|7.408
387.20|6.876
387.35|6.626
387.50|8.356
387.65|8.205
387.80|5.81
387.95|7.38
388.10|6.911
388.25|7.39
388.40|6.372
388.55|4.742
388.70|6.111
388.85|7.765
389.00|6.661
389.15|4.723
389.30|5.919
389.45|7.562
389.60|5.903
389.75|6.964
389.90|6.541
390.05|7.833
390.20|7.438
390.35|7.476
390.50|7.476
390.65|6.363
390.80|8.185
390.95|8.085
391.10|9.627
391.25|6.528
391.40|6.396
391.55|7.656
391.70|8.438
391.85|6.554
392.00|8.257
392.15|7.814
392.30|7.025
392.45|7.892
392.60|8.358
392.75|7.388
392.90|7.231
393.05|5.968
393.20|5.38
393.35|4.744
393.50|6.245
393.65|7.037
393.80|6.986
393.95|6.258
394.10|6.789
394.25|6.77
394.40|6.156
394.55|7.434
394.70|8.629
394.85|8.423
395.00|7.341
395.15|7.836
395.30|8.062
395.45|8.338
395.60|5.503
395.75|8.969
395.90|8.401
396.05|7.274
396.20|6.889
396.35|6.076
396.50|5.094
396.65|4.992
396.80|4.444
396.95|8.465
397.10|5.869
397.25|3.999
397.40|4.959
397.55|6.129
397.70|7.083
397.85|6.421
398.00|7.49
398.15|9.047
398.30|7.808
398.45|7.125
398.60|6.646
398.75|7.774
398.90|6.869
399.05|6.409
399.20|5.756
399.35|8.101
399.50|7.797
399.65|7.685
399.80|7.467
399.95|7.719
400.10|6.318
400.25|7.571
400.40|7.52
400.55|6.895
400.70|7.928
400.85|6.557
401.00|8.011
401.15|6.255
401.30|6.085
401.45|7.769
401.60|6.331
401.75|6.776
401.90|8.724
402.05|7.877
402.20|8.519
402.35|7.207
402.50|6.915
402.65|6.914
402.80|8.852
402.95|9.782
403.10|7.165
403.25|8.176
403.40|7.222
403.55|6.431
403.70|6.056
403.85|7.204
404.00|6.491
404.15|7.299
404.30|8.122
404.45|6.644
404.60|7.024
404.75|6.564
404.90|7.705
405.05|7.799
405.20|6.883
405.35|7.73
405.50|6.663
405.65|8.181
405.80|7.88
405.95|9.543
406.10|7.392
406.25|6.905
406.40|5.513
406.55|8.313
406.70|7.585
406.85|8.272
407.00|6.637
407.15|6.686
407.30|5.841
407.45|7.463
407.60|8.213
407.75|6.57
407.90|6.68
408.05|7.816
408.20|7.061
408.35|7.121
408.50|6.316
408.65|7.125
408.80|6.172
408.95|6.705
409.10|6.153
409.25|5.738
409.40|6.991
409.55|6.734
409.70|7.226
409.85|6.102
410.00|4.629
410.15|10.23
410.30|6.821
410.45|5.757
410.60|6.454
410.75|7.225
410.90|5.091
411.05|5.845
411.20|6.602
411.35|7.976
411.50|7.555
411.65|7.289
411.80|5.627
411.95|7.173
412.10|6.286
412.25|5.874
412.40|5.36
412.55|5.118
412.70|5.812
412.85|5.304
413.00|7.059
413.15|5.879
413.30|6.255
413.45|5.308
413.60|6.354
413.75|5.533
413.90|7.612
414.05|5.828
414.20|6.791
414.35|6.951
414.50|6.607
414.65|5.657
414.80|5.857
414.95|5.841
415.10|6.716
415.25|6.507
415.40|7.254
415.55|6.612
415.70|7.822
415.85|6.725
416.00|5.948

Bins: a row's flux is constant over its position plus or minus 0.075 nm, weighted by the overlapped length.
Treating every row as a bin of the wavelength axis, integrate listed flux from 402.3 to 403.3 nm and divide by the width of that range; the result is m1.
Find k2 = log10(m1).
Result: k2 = 0.896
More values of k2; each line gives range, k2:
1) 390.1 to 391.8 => 0.880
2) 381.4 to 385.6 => 0.853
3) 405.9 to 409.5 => 0.846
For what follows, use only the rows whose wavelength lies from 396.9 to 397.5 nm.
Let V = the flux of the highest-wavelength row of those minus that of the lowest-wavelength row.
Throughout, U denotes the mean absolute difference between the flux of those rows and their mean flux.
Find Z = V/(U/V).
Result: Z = 9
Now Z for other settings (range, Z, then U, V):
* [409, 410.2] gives 16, 1.07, 4.1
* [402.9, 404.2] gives 8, 0.74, -2.5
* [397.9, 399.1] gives 2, 0.63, -1.1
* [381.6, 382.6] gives 1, 0.57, -0.6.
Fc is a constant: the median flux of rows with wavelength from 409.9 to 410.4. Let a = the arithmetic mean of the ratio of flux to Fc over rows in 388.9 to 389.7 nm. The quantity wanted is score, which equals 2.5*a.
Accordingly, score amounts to 2.26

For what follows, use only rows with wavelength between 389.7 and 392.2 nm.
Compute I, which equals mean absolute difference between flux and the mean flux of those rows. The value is 0.69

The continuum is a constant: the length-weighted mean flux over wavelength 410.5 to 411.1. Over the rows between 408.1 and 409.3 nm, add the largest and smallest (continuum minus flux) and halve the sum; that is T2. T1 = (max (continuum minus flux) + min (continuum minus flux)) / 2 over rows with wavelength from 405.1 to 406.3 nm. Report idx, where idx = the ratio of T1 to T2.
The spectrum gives 6.9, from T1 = -2.0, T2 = -0.3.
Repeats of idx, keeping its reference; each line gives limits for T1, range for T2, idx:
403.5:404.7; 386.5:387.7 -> 0.3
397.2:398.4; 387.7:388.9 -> 3.6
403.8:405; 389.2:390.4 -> 1.6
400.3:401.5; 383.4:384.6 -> 1.1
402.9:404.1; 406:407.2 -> 2.3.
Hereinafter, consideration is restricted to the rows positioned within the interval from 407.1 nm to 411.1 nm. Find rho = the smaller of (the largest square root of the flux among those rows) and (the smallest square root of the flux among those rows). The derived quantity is 2.15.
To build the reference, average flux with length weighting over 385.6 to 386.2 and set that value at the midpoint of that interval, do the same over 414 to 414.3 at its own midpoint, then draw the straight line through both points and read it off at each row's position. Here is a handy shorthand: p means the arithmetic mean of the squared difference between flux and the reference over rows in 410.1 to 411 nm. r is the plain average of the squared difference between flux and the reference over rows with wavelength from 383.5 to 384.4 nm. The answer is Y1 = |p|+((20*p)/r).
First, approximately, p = 2.7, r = 4.4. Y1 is 15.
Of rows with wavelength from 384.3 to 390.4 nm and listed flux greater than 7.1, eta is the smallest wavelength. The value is 384.35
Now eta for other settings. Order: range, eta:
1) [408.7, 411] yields 409.70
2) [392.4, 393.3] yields 392.45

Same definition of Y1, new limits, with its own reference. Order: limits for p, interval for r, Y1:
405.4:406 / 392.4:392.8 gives 231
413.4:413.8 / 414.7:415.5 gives 46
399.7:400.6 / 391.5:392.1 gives 9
